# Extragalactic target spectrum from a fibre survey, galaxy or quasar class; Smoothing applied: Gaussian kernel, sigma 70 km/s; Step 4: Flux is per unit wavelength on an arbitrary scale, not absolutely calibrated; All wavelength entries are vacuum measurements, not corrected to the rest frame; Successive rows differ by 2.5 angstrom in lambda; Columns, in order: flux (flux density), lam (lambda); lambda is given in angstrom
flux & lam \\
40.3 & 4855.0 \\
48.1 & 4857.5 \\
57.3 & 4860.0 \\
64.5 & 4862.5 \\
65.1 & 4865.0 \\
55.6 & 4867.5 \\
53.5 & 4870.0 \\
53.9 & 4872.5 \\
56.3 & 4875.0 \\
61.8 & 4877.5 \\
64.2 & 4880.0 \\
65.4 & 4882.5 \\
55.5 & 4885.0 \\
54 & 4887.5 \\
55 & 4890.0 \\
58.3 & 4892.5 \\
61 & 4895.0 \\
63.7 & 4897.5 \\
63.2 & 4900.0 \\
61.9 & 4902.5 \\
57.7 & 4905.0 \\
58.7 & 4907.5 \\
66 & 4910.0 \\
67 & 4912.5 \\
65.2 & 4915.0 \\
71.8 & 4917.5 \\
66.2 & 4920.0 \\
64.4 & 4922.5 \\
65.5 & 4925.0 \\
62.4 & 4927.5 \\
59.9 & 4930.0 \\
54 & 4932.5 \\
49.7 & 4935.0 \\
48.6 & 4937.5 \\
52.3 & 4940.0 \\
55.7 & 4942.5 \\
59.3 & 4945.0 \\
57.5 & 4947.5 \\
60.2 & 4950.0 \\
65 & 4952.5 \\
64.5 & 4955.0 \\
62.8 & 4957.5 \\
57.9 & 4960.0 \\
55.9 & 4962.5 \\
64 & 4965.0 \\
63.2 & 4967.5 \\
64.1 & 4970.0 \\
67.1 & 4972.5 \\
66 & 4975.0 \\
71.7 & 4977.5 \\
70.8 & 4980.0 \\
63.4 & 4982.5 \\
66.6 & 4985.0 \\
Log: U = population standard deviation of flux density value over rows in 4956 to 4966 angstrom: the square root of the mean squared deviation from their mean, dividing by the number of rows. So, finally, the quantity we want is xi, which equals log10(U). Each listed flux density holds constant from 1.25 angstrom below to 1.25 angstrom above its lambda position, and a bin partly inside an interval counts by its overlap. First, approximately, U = 3.4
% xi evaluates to 0.53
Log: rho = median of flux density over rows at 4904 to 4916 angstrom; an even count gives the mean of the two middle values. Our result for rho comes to 65.2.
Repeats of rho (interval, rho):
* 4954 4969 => 63.0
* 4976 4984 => 70.8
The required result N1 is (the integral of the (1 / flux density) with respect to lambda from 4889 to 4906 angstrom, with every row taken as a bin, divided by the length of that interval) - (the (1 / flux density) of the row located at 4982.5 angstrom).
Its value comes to 0.0009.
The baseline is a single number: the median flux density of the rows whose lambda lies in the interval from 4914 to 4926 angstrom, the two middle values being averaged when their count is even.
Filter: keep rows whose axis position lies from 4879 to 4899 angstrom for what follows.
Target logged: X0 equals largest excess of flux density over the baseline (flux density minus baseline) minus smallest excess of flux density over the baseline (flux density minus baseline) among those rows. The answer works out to 11.4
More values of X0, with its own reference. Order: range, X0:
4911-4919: 6.6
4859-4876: 11.6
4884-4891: 1.5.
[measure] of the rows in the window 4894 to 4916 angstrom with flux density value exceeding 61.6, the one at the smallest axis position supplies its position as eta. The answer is 4897.5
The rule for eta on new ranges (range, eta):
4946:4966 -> 4952.5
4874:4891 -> 4877.5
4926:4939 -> 4927.5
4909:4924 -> 4910.0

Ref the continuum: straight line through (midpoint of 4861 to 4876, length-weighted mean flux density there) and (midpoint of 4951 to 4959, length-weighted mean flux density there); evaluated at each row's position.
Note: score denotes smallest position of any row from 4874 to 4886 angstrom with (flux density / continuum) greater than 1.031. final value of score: 4877.5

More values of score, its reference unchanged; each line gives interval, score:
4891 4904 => 4897.5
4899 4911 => 4900.0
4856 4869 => 4862.5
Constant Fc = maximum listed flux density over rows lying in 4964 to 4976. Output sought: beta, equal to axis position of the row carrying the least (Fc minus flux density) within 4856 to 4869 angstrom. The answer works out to 4865.0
